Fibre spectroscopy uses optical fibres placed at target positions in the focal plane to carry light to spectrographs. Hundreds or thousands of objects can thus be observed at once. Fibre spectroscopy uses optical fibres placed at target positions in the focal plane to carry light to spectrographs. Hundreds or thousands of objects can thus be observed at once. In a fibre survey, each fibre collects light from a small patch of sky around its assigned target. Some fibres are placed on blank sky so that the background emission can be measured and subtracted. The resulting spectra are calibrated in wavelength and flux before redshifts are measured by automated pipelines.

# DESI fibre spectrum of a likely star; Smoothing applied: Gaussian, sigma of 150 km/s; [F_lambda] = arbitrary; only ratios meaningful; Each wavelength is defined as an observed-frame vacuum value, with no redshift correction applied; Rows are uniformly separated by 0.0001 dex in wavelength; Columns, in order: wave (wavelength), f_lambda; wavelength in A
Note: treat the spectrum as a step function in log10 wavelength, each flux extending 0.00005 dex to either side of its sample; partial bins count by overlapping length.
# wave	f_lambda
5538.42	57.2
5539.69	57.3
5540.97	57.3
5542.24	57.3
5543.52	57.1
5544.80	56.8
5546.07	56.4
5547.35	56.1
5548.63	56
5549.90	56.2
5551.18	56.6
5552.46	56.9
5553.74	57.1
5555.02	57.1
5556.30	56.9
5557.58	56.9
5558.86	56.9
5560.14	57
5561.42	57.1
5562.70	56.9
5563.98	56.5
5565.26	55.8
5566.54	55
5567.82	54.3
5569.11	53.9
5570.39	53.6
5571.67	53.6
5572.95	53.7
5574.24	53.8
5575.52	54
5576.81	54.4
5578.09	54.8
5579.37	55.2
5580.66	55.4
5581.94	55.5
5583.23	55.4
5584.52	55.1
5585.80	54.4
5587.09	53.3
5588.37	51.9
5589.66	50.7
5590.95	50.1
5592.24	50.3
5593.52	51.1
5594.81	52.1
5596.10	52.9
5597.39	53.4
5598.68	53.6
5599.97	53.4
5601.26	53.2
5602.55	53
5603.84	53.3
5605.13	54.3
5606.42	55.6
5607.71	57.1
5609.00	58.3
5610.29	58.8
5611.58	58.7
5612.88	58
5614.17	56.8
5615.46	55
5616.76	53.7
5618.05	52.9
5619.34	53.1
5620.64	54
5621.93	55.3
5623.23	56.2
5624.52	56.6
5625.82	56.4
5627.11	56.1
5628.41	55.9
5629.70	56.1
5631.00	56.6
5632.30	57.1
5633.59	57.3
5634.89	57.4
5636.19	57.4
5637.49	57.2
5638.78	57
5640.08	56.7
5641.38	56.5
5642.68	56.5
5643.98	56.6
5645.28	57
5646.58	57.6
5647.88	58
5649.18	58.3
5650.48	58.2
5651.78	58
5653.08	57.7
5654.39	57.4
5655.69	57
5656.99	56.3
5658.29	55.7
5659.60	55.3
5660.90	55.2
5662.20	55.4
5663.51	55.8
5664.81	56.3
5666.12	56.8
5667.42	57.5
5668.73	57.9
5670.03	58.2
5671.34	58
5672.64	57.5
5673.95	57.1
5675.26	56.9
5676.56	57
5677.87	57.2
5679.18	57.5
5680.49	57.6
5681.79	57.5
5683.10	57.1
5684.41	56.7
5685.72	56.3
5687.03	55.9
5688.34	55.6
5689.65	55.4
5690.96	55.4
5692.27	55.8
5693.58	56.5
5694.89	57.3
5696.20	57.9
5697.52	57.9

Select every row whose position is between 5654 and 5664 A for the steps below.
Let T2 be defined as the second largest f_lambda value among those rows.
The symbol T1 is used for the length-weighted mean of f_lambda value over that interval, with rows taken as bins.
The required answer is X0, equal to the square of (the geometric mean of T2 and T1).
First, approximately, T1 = 56.0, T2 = 57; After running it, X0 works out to 3191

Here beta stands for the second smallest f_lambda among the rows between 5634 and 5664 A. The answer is 55.3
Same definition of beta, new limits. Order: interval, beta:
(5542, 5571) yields 53.9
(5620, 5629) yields 55.3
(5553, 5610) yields 50.3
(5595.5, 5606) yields 53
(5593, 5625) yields 52.1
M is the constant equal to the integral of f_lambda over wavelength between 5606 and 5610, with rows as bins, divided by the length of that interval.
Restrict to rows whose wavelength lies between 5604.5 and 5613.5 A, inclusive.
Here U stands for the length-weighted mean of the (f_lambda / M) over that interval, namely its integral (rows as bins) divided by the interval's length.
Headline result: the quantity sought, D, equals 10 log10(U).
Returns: 0.00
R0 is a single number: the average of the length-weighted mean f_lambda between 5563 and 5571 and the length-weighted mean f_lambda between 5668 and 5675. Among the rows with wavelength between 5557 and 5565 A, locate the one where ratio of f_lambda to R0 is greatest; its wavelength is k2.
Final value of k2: 5561.42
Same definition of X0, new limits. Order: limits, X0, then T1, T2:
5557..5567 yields 3224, 56.6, 57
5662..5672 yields 3309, 57.1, 58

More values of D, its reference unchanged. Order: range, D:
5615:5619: -0.28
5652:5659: -0.04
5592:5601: -0.38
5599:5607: -0.28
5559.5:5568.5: -0.09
